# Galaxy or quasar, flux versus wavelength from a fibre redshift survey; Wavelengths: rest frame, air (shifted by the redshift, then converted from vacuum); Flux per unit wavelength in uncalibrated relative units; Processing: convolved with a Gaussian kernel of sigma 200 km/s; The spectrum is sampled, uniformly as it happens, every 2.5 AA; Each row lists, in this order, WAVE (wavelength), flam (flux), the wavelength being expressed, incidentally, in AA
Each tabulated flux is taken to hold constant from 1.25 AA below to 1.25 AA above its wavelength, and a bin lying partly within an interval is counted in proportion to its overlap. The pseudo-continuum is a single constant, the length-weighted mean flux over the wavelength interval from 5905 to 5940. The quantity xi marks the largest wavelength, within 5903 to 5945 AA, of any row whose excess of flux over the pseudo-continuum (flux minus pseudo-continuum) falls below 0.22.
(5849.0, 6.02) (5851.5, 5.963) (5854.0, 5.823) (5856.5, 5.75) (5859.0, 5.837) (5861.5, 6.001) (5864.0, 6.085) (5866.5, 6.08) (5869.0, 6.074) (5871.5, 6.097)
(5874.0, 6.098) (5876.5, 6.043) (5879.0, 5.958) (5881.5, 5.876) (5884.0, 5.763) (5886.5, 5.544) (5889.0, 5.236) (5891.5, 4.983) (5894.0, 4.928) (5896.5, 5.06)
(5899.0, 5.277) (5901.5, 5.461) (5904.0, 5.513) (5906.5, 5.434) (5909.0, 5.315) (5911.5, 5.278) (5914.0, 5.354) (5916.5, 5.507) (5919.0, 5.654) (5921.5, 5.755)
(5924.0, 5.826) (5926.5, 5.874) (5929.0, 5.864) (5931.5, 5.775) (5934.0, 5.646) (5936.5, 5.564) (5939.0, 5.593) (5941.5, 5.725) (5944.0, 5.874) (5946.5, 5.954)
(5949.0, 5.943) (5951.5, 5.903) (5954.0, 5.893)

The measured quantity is 5941.5 AA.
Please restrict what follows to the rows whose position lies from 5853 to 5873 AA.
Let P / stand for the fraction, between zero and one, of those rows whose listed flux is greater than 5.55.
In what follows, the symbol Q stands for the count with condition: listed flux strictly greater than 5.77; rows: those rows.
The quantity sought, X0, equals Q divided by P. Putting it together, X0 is 7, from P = 1.00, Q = 7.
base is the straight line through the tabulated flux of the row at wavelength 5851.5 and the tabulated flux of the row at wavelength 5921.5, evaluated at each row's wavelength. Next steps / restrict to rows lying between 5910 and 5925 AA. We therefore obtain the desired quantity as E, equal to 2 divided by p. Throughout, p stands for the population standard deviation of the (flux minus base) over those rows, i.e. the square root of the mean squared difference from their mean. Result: 9.4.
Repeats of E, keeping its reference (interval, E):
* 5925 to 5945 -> 17.3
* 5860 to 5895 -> 5.2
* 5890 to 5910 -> 8.8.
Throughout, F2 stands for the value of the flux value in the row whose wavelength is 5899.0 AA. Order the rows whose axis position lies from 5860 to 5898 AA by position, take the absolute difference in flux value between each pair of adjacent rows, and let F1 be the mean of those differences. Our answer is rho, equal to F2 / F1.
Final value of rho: 52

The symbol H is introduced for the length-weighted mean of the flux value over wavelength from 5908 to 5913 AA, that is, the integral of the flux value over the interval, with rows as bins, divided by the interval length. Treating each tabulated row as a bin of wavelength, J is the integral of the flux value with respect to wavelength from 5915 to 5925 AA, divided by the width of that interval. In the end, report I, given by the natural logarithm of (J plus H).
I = 2.40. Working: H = 5.30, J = 5.67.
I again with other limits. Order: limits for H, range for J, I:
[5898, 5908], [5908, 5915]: 2.37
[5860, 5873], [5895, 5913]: 2.43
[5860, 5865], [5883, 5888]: 2.46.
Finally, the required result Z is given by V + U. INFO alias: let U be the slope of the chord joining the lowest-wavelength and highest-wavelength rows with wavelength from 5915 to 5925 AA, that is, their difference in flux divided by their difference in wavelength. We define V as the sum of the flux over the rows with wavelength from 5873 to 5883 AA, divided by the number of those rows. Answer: 6.04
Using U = 0.043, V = 5.99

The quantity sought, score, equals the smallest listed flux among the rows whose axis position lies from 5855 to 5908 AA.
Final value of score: 4.928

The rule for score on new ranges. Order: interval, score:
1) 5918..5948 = 5.564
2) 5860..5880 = 5.958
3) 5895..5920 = 5.06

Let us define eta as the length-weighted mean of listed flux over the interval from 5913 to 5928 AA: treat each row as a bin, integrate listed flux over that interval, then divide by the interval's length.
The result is 5.67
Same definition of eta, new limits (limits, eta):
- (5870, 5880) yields 6.05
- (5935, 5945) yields 5.68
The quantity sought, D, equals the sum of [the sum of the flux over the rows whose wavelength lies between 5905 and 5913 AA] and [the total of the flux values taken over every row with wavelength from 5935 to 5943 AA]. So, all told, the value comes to 32.9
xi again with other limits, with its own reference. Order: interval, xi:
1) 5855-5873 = 5856.5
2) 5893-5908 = 5906.5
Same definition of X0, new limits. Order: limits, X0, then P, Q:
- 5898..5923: 0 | 0.20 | 0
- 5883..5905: 0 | 0.11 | 0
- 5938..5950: 3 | 1.00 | 3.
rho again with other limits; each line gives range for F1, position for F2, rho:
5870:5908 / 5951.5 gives 45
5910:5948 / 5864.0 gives 66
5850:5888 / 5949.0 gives 73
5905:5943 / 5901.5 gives 63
